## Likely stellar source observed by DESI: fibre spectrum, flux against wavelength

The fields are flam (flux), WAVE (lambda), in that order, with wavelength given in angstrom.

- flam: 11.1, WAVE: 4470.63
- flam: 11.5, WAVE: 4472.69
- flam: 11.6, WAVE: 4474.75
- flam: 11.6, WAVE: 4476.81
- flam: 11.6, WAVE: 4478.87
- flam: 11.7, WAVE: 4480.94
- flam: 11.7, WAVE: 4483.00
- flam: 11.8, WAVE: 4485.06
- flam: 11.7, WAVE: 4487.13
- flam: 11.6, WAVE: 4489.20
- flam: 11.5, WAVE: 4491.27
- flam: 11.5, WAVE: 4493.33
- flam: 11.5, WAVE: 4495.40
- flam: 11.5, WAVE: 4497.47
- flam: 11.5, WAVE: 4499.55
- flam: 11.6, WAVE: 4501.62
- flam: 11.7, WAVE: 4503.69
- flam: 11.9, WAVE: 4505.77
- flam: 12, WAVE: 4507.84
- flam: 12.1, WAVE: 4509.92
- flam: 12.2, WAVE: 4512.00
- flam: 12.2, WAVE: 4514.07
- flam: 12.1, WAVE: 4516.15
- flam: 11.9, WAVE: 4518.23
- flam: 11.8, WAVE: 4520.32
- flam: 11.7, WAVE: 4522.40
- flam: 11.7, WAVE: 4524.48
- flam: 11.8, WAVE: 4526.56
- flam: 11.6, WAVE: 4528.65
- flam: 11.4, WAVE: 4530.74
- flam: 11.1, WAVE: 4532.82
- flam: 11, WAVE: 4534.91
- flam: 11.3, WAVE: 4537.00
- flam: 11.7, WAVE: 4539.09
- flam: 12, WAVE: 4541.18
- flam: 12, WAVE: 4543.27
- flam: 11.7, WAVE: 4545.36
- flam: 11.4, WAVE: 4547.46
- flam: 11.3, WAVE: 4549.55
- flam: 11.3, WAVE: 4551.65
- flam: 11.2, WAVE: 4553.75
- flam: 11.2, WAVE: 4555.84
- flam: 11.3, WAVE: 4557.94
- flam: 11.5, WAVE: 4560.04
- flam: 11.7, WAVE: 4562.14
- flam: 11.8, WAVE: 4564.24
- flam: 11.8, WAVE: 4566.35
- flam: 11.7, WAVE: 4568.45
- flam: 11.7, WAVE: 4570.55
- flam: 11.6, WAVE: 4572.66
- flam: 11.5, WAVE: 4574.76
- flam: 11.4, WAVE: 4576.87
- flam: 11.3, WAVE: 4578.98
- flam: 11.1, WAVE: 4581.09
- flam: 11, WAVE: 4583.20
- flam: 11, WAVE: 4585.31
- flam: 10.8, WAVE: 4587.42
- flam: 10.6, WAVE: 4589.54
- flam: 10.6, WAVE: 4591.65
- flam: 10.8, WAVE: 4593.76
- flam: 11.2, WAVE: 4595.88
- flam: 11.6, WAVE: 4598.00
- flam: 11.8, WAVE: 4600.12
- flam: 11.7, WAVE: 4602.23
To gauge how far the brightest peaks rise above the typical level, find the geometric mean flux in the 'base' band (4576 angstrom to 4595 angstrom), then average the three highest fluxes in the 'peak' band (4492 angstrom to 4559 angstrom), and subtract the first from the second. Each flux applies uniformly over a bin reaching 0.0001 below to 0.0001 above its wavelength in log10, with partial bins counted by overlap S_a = 1.21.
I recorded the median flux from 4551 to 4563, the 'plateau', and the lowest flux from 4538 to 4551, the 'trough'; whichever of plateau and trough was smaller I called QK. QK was 11.3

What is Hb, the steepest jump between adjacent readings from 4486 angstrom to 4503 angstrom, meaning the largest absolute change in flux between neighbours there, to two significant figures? 0.10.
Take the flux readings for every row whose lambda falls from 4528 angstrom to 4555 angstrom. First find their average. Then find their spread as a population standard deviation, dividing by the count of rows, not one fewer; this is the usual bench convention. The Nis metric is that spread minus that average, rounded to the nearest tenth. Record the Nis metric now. -11.2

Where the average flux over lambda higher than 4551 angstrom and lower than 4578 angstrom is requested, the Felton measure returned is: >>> 11.5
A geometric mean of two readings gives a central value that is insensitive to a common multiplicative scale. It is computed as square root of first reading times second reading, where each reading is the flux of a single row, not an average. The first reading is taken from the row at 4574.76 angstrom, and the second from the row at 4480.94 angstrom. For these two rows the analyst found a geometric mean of 11.6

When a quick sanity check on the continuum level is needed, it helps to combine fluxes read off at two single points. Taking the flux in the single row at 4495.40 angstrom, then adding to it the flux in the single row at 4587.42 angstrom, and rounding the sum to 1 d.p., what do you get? 22.3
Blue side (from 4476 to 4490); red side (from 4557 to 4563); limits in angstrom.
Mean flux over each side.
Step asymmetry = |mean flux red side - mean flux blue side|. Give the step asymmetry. 0.17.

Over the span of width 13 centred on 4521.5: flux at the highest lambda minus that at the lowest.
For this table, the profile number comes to -0.3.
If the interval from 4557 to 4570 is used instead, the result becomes 0.4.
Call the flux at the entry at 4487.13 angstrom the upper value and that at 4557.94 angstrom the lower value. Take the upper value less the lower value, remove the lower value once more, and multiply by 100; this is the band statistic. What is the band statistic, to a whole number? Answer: -1090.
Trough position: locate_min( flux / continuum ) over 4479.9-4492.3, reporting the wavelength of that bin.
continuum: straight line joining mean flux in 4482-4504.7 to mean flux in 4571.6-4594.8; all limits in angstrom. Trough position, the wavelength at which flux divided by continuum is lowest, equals 4491.27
